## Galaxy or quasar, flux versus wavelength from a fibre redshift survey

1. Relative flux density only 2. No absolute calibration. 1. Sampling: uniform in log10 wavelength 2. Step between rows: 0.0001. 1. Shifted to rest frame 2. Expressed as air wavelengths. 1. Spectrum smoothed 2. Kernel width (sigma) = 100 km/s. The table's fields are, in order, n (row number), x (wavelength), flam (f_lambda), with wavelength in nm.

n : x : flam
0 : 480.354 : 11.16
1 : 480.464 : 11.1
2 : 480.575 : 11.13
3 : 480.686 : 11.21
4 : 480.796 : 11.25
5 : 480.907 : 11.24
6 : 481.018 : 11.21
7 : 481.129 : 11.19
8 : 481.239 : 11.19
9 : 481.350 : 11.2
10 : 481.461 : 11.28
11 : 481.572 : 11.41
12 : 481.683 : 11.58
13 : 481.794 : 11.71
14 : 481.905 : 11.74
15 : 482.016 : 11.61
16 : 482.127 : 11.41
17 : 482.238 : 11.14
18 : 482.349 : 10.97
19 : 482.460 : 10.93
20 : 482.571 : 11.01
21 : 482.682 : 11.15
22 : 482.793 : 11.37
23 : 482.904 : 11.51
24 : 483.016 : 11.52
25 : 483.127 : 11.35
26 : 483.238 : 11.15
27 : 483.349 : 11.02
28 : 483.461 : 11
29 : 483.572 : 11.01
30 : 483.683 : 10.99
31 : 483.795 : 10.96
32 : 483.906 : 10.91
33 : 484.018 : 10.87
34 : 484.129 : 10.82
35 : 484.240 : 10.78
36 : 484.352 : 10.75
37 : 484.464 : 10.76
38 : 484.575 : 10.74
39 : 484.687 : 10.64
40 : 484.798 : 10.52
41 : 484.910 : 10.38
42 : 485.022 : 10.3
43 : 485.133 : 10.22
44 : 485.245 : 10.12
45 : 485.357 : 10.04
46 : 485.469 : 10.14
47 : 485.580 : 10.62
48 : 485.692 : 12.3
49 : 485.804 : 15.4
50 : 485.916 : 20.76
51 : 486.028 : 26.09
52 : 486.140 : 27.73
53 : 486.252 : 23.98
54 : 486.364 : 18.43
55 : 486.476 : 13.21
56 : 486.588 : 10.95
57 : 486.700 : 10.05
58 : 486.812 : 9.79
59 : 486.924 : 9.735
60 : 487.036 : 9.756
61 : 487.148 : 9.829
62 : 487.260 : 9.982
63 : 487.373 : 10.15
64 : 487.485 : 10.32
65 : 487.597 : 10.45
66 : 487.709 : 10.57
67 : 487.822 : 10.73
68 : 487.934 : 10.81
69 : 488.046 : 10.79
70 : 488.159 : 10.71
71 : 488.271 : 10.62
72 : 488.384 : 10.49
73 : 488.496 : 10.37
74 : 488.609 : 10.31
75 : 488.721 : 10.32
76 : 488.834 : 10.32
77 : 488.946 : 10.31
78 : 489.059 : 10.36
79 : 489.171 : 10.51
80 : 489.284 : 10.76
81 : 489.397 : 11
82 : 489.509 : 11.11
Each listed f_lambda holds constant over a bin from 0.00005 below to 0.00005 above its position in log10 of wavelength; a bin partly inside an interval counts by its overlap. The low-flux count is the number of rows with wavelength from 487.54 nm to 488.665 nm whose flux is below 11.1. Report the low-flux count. 10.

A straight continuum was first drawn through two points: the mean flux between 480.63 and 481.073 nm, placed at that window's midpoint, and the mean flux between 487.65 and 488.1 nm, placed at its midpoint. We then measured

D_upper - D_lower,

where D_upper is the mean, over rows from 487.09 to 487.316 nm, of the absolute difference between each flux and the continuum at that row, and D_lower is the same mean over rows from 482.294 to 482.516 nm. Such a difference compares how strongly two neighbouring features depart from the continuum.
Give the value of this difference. 0.7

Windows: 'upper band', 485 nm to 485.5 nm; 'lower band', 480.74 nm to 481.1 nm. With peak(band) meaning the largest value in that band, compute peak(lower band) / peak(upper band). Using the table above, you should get 1.09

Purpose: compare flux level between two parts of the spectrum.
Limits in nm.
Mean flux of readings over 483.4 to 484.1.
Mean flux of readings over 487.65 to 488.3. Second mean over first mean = 0.98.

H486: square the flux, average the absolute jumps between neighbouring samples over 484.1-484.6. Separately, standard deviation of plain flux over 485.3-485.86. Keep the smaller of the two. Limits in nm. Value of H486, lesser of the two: 0.54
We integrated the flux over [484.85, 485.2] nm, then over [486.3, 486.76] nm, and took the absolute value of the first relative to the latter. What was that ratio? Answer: 0.59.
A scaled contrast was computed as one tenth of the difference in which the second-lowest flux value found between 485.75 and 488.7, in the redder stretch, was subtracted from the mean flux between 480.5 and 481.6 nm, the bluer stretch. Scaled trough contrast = 0.15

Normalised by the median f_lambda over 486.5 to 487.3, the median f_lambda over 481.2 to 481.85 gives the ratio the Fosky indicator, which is 1.15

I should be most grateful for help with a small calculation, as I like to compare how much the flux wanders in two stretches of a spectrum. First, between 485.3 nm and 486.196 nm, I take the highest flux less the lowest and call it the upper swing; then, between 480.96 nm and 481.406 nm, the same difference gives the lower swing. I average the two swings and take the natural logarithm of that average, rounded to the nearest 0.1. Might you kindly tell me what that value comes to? 2.2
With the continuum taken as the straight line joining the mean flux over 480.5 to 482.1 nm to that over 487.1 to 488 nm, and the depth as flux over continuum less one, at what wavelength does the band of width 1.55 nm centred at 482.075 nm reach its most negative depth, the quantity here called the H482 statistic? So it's 482.460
